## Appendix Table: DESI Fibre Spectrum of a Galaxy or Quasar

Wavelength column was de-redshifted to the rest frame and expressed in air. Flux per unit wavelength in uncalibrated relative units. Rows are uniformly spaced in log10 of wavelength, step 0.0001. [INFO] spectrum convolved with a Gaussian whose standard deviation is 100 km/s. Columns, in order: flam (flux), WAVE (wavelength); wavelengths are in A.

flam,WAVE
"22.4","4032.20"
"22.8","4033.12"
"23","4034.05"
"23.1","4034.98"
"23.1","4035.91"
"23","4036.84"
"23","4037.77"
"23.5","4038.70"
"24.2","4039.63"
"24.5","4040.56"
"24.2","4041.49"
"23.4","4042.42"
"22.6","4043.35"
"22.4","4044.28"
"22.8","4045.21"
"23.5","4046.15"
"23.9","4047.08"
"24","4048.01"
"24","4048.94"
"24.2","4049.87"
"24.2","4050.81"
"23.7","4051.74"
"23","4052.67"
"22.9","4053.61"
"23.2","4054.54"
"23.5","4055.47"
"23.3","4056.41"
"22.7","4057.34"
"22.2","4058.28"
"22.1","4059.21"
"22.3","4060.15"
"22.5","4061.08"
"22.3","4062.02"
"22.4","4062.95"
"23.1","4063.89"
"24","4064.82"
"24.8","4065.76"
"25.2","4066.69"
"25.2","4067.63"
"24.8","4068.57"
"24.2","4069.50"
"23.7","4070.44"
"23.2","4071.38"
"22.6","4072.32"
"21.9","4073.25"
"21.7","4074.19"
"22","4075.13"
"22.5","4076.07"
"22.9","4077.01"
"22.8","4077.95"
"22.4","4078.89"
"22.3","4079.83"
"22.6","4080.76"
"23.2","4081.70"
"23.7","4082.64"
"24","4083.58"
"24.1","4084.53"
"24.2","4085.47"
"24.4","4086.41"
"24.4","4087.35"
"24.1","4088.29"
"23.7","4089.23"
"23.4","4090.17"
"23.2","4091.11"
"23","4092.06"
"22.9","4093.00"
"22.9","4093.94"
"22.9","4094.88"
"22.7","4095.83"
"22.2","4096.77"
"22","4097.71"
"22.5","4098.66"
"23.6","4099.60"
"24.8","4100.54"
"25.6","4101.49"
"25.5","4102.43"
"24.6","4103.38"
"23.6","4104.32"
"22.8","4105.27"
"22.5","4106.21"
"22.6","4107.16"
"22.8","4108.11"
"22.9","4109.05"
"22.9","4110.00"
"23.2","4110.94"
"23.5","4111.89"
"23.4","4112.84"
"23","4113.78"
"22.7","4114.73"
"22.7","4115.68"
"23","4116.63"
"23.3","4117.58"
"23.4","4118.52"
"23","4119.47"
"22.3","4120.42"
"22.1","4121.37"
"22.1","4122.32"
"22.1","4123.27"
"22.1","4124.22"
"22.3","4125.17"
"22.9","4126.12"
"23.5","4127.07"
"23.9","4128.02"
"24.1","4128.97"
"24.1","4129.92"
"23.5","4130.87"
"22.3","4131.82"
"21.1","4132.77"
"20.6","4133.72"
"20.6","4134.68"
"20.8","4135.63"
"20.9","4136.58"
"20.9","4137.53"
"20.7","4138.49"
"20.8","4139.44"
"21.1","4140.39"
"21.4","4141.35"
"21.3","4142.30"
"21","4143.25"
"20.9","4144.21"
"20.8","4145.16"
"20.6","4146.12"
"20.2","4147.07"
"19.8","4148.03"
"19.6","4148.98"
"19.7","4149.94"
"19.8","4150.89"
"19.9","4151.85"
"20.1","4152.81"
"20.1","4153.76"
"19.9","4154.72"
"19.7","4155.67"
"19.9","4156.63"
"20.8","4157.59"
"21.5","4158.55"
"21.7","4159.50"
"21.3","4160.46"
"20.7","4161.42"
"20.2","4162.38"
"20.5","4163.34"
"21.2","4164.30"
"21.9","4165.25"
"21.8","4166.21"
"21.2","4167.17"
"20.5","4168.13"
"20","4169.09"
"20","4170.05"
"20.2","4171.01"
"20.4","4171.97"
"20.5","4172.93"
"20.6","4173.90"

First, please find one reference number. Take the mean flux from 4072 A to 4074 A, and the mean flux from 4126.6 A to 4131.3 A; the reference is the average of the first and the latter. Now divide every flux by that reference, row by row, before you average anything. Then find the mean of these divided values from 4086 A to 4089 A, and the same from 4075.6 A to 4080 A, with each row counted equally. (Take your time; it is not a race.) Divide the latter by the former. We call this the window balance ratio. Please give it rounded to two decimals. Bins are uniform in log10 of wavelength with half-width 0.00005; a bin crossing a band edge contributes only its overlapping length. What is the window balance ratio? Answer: 0.93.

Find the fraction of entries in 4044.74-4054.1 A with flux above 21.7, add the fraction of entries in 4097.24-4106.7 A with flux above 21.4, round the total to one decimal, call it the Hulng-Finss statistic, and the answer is 2.0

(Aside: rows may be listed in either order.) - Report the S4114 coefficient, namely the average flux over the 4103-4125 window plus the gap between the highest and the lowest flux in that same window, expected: 25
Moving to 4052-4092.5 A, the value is 27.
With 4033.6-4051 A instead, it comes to 26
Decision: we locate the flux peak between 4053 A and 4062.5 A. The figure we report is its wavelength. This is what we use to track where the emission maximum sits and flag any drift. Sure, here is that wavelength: 4055.47 A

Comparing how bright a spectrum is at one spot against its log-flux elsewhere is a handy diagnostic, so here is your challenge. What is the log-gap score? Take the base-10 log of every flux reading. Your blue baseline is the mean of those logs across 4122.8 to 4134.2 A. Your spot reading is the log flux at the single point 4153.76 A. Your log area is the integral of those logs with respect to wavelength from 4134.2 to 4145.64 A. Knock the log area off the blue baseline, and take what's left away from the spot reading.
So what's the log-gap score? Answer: 15.1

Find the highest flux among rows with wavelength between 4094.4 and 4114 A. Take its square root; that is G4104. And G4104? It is 5.06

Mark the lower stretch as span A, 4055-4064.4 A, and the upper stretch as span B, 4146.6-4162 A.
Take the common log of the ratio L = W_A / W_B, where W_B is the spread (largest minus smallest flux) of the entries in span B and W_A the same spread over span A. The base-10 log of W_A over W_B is -0.2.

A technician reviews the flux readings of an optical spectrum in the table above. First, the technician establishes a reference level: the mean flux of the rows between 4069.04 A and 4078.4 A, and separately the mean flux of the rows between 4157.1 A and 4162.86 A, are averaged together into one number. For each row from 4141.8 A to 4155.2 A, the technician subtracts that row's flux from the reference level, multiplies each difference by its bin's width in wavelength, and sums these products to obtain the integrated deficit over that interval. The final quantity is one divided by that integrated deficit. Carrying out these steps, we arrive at 0.046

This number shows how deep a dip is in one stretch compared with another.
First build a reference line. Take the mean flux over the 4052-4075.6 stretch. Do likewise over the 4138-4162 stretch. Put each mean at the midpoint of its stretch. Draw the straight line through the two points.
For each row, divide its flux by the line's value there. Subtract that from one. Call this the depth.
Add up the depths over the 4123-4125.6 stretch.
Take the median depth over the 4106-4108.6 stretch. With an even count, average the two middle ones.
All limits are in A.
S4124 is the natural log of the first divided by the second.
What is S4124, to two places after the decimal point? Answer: 1.23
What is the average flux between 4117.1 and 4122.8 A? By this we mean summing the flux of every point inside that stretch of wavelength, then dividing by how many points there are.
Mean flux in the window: 22.7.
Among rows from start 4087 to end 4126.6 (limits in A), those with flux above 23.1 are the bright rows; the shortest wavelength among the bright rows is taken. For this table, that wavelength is 4087.35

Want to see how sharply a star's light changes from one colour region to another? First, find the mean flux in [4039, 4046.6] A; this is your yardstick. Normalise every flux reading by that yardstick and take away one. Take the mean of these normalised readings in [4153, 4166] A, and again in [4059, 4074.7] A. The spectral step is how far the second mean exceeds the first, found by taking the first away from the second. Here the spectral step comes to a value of 0.11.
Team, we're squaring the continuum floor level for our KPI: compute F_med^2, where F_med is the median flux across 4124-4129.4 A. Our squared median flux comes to 538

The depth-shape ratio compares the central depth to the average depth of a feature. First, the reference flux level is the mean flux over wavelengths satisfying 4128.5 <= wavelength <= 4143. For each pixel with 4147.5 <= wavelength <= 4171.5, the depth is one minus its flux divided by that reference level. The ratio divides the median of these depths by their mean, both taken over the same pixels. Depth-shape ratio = 1.25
